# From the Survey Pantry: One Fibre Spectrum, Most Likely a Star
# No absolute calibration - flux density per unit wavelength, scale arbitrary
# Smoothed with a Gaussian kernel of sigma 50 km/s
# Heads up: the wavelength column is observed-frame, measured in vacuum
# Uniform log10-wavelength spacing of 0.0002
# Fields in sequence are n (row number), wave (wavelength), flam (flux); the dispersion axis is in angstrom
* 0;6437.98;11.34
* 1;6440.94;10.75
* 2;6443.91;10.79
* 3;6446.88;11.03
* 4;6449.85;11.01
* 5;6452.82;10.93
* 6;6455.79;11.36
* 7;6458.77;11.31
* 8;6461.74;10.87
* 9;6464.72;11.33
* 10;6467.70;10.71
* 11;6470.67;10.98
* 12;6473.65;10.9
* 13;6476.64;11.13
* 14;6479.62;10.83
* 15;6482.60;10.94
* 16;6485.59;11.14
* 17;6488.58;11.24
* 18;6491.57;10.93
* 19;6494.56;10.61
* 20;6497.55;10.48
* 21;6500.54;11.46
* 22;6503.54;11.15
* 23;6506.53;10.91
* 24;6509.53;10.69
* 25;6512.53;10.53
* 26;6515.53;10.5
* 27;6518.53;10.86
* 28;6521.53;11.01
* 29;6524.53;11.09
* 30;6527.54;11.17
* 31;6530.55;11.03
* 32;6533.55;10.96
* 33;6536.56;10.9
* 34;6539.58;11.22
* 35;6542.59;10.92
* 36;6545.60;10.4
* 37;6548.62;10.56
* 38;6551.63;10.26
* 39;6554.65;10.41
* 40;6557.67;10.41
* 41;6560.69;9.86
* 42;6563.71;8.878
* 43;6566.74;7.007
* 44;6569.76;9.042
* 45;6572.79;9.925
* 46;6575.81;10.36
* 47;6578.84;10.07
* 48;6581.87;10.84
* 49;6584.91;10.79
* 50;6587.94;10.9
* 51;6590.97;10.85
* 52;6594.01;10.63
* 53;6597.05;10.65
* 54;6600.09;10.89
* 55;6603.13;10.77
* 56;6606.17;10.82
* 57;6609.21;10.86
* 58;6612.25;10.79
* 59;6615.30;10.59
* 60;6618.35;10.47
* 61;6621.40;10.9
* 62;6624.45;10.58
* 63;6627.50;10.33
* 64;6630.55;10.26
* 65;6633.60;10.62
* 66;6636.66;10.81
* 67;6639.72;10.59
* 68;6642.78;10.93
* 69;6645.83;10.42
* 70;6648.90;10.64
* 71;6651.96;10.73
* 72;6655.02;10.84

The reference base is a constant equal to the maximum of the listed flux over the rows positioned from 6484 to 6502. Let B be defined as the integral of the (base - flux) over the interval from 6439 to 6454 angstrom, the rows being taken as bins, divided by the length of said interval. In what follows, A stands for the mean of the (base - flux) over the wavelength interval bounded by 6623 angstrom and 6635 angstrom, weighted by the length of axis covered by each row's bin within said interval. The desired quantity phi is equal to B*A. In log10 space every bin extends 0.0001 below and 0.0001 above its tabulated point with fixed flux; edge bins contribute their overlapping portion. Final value 0.55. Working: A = 1.02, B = 0.55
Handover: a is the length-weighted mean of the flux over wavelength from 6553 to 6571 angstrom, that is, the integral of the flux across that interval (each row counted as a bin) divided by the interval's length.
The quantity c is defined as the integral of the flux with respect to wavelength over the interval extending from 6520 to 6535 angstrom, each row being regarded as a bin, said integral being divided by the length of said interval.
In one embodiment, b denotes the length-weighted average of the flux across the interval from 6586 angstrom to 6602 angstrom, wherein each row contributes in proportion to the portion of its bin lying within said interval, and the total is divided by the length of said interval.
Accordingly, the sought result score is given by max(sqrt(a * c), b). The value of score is 10.8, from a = 9.3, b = 10.8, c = 11.1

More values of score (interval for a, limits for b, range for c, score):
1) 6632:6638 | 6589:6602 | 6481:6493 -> 10.9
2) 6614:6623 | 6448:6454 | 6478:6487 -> 11.0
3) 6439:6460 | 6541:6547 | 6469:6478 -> 11.0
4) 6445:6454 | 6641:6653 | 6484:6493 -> 11.0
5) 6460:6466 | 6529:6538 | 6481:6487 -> 11.1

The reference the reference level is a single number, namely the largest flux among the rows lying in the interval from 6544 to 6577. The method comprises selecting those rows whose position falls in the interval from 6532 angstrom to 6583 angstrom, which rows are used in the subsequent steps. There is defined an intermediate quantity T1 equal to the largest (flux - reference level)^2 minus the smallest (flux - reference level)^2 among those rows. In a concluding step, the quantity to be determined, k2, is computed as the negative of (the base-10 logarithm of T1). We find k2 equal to -1.1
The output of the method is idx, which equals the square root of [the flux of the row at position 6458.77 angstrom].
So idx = 3.36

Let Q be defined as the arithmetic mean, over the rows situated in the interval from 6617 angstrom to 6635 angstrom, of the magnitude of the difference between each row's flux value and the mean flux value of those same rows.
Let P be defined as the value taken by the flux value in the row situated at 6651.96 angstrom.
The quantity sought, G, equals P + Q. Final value 10.9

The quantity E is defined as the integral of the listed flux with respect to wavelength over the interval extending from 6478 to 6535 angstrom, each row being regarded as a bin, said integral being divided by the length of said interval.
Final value 10.9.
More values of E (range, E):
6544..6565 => 10.1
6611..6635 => 10.6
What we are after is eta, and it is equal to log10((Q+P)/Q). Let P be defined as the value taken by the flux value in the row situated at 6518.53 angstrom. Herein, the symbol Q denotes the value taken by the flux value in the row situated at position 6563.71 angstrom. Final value 0.347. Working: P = 10.86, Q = 8.878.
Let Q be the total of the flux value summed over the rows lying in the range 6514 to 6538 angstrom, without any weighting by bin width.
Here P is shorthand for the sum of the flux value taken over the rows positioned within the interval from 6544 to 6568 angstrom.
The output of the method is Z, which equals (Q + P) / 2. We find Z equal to 82.7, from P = 77.8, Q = 87.5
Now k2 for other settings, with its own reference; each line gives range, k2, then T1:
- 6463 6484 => 0.2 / 0.6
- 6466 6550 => 0.1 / 0.8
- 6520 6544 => 0.5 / 0.3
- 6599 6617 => 1.0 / 0.1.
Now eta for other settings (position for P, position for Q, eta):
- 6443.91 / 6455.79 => 0.290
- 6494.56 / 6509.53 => 0.299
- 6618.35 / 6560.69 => 0.314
